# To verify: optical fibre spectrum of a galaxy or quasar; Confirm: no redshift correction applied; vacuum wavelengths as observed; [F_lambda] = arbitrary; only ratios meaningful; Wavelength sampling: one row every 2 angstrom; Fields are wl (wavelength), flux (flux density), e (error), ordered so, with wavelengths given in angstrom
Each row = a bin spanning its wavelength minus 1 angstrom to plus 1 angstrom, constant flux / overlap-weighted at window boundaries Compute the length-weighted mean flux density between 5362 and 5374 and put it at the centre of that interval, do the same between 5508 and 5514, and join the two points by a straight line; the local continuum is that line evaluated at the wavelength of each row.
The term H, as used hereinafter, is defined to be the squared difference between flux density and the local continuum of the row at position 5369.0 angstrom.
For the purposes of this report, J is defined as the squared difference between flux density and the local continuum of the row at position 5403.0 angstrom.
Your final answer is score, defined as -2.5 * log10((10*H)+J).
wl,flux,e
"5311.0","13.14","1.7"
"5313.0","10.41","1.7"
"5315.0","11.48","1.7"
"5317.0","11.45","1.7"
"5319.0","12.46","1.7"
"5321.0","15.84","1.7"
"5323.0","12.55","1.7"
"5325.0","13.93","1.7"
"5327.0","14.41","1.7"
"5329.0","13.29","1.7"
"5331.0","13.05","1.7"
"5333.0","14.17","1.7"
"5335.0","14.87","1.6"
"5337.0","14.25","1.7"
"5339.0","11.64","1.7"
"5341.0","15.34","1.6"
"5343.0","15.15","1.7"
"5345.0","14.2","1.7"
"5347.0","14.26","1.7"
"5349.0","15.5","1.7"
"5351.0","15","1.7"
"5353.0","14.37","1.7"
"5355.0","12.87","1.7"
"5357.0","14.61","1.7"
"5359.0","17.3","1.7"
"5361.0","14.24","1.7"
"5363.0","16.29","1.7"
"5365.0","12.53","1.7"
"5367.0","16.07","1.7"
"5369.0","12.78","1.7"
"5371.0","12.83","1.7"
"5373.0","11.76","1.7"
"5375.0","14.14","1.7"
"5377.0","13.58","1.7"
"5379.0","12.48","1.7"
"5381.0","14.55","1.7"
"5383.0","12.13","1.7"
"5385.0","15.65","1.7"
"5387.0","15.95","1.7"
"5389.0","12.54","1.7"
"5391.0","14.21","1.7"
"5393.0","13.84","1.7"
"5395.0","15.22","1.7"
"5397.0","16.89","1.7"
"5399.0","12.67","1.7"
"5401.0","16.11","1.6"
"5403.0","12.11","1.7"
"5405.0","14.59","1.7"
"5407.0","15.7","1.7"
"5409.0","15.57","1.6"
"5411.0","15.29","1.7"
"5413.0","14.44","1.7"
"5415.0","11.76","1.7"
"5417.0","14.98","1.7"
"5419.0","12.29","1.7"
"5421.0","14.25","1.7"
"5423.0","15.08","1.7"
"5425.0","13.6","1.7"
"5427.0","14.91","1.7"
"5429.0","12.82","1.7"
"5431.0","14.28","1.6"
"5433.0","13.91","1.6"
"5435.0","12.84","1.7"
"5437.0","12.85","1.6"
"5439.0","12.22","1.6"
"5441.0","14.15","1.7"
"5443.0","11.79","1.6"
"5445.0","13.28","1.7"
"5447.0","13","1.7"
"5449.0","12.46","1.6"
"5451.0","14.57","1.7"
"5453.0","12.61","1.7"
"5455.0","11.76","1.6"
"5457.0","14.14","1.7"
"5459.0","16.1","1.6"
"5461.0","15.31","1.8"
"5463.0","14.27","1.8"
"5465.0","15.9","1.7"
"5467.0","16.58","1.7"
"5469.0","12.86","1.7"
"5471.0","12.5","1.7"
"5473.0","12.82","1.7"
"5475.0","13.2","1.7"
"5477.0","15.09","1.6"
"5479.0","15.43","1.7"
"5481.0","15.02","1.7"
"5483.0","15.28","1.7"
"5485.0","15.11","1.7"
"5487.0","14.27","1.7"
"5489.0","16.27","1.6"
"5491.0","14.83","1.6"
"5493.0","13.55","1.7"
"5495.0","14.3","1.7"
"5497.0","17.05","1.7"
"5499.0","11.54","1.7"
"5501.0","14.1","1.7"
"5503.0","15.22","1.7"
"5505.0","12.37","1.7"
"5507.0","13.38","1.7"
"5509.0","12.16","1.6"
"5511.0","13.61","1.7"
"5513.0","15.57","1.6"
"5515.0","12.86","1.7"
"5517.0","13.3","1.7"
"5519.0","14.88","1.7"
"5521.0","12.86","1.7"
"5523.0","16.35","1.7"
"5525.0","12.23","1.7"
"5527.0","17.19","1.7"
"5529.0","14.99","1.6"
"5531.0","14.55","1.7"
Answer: -2.6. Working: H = 0.9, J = 2.6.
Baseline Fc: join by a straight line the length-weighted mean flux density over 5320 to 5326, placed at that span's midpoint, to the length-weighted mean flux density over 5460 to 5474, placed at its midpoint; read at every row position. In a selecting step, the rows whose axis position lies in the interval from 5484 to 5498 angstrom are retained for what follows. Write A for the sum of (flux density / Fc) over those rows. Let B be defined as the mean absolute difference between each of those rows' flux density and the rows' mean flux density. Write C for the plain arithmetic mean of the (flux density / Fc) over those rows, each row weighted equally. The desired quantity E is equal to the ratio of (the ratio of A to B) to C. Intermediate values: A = 7.3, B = 0.9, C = 1.05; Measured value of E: 7.5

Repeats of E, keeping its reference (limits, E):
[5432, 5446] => 10.5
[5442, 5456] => 9.8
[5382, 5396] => 5.9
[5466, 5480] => 5.0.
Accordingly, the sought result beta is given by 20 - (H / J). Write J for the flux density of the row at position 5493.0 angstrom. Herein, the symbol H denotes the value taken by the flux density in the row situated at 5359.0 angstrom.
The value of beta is 18.72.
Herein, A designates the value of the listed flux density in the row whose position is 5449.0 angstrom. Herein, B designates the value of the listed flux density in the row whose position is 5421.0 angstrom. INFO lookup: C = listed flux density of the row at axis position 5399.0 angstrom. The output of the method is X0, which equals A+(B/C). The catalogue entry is 13.6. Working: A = 12.46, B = 14.25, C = 12.67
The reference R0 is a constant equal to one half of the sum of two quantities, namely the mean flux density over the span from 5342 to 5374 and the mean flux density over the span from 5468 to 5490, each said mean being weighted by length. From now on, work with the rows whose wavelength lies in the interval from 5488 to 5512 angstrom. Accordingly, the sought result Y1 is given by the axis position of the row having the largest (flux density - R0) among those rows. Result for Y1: 5497.0 angstrom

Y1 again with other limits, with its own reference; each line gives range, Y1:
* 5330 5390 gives 5359.0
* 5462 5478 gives 5467.0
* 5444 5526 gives 5497.0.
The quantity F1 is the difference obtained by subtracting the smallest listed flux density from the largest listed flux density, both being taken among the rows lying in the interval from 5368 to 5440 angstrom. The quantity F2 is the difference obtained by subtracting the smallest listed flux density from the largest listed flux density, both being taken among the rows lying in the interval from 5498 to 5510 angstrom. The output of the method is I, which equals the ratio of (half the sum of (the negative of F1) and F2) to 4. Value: -0.2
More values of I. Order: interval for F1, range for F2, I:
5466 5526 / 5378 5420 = 0.0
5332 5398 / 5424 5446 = -0.3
